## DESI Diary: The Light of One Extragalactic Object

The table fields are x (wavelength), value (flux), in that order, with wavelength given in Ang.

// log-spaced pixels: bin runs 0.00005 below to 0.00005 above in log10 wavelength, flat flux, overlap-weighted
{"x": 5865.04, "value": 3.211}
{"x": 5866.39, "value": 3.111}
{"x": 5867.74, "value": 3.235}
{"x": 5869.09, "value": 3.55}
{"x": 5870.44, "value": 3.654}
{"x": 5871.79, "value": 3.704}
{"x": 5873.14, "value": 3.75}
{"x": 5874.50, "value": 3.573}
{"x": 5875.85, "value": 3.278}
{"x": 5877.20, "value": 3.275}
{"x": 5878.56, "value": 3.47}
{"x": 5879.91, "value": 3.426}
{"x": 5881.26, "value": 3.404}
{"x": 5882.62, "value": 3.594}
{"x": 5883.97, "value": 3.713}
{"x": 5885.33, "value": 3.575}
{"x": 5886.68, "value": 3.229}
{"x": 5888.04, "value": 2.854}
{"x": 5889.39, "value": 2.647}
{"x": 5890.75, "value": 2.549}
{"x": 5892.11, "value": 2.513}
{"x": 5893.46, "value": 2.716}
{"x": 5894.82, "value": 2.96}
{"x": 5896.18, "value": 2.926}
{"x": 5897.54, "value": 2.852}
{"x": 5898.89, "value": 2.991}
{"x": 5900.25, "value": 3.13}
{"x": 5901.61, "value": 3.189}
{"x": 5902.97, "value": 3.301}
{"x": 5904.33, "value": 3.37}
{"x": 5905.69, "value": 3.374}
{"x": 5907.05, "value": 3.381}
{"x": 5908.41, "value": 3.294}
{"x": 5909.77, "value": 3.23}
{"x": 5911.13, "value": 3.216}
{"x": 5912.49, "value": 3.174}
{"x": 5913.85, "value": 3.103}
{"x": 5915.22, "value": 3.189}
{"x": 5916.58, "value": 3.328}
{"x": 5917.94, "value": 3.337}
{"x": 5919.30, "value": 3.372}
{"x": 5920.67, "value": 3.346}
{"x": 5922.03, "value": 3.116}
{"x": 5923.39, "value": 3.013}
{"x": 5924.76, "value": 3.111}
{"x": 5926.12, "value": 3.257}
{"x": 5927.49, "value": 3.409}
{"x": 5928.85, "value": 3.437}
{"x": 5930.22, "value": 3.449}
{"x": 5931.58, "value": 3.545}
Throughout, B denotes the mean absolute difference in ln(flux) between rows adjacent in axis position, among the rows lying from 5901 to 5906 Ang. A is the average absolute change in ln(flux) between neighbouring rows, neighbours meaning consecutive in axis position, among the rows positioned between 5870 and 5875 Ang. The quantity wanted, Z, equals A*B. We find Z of 0.0005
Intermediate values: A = 0.025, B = 0.019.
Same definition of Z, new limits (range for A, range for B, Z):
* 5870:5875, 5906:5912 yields 0.0004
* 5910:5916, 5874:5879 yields 0.0010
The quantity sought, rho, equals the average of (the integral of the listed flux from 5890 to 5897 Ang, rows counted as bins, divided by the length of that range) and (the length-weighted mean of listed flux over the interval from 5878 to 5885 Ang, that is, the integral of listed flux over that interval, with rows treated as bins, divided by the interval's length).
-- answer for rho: 3.13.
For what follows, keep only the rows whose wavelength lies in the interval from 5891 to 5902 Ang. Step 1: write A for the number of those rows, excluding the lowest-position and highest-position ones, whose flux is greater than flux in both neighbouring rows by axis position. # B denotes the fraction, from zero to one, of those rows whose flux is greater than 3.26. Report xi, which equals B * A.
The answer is 0.00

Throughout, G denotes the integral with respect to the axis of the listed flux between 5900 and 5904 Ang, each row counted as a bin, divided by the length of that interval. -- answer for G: 3.23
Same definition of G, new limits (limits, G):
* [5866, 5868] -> 3.17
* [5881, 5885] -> 3.58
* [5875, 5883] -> 3.41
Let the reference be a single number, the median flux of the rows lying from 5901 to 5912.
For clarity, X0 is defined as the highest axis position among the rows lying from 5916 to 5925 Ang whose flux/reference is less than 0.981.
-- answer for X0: 5924.76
